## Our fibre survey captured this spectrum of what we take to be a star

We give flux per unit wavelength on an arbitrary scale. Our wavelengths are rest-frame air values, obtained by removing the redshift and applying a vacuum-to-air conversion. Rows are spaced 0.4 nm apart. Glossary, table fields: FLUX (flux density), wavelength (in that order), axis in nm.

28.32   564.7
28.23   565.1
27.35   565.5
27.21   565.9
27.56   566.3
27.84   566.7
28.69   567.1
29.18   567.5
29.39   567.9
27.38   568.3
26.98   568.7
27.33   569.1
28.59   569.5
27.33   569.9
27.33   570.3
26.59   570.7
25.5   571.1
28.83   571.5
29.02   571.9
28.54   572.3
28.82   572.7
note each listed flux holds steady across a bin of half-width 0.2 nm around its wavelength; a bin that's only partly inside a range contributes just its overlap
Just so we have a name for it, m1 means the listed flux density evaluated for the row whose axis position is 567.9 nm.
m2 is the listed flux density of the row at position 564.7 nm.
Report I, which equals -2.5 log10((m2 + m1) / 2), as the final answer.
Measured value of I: -3.65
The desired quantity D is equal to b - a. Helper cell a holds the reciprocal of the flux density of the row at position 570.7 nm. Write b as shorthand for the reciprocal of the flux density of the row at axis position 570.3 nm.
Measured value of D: -0.001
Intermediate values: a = 0.0376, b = 0.0366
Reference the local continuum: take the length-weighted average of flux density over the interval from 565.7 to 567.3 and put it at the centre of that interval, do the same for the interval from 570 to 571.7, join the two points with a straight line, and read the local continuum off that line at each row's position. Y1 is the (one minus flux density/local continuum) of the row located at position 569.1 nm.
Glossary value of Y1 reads 0.00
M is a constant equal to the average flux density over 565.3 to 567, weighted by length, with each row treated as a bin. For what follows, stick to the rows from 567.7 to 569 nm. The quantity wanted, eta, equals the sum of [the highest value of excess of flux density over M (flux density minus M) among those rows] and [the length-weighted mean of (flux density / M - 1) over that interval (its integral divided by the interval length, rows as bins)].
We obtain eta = 1.8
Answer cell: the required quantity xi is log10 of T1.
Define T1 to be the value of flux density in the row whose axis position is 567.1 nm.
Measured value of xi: 1.458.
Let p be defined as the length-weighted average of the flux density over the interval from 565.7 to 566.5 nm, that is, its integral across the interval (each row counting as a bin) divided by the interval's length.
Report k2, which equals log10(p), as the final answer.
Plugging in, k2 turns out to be 1.44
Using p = 27.4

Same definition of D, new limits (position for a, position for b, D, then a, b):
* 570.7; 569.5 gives -0.003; 0.0376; 0.0350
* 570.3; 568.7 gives 0.000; 0.0366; 0.0371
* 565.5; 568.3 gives 0.000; 0.0366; 0.0365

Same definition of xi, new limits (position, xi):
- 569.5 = 1.456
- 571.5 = 1.460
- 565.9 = 1.435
